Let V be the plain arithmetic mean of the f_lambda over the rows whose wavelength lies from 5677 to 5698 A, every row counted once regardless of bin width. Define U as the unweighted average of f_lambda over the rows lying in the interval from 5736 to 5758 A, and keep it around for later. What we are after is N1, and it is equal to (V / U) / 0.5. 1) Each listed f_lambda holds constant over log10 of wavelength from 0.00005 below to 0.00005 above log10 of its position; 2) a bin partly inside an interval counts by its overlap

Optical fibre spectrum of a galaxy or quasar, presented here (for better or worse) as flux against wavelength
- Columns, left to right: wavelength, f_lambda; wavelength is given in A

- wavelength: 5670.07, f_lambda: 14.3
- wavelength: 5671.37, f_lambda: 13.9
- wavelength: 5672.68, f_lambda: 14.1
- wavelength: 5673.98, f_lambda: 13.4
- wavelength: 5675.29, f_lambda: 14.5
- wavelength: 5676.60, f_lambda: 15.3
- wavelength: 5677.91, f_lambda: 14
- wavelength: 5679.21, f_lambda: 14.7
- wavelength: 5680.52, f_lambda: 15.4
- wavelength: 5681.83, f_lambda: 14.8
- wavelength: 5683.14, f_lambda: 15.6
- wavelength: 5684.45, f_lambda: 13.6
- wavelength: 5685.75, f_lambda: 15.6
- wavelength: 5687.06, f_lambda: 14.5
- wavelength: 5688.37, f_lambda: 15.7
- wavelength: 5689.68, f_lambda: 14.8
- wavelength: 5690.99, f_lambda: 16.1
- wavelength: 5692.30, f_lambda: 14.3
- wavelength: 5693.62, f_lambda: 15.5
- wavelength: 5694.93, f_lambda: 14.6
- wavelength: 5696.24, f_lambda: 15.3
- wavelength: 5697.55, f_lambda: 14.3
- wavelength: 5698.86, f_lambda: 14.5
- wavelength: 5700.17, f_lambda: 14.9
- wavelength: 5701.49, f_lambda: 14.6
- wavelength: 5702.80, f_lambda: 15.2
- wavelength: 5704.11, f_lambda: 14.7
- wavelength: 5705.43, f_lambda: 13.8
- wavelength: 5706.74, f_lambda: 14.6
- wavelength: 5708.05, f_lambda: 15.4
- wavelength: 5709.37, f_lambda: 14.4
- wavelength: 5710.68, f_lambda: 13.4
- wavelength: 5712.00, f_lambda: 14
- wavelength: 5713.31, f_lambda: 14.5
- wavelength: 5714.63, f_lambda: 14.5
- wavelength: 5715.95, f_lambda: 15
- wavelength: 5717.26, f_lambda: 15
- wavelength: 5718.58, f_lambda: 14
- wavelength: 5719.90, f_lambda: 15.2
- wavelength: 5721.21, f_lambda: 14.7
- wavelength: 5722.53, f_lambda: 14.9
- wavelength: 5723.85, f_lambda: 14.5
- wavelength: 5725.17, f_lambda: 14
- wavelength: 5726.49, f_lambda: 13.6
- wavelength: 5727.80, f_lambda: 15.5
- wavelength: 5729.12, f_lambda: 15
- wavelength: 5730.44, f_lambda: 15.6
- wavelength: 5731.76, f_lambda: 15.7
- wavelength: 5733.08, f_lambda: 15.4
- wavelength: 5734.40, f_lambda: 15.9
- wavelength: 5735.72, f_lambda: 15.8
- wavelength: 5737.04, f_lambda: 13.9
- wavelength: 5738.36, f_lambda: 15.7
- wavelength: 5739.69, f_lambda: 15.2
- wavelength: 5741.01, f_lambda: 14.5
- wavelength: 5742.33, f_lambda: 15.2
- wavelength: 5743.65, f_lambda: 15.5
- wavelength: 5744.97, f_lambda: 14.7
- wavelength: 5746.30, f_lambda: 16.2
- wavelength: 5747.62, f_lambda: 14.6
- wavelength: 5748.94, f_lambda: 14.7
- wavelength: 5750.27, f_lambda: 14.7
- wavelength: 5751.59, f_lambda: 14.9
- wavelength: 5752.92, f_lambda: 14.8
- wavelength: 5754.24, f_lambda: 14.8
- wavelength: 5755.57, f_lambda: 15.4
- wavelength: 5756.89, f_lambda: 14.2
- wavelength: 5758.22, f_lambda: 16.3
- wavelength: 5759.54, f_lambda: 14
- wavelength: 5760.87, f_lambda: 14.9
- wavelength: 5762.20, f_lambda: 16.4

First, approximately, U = 14.9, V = 14.9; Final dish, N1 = 2.00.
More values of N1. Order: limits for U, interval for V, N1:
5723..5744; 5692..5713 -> 1.94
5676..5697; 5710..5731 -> 1.95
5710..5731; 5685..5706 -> 2.04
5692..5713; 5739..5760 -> 2.05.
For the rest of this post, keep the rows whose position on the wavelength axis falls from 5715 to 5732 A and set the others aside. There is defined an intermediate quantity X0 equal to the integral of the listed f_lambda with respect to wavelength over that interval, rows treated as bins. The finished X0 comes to 252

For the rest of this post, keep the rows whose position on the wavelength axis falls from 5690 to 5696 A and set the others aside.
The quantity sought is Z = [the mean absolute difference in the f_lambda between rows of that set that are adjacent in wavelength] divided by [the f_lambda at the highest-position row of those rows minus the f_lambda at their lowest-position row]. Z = -0.9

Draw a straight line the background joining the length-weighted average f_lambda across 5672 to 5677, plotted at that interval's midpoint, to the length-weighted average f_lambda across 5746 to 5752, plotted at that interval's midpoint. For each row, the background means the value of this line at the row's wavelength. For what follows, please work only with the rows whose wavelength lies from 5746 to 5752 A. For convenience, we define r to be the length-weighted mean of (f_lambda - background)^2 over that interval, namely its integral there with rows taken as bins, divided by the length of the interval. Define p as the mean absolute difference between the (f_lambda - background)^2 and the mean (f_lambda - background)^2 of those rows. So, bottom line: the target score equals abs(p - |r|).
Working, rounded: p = 0.48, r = 0.32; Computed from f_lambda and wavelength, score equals 0.17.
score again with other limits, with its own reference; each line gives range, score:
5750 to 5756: 0.02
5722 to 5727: 0.03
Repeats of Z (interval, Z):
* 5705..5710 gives 1.4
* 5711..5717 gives 0.3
